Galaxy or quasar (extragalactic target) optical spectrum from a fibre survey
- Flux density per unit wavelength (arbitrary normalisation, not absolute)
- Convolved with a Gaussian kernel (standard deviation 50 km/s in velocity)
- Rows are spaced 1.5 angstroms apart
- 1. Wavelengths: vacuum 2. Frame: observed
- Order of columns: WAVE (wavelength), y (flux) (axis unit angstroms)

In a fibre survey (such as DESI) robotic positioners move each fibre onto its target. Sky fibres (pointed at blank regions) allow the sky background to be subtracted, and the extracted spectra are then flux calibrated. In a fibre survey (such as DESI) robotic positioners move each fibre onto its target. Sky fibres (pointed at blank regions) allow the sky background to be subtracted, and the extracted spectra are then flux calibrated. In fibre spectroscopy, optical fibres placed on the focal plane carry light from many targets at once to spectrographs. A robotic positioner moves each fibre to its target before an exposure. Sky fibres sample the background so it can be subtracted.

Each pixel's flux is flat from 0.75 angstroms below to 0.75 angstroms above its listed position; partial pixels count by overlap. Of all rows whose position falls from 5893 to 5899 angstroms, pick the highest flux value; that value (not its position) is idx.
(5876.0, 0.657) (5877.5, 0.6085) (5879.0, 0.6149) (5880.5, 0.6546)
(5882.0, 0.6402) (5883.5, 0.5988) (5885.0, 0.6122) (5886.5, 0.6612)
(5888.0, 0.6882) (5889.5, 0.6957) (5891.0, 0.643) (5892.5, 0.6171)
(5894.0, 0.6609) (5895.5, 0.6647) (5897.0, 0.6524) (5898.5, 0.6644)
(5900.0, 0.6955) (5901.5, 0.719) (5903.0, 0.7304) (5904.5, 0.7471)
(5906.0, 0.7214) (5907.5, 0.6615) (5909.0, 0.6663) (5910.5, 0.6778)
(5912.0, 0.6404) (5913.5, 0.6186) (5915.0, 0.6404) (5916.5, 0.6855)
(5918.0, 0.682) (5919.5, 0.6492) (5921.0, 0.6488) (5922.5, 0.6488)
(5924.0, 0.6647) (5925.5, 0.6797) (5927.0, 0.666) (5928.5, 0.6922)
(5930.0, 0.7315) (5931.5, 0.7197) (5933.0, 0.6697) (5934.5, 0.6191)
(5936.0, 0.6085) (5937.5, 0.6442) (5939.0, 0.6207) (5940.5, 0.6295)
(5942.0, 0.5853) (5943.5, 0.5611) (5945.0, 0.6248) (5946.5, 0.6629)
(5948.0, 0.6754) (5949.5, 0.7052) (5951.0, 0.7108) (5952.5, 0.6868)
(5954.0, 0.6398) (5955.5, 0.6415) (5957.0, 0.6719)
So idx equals 0.6647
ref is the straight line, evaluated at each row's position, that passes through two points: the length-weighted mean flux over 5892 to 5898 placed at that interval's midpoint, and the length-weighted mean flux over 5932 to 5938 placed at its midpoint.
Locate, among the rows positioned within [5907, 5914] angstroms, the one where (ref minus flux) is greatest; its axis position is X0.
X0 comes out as 5913.5 angstroms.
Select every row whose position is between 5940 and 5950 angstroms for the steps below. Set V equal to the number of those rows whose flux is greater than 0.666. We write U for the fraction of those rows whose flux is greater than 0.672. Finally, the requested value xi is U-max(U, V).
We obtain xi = -1.7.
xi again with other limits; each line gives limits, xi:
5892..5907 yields -4.5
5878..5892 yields -1.8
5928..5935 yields -3.4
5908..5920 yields -3.6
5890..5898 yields 0.0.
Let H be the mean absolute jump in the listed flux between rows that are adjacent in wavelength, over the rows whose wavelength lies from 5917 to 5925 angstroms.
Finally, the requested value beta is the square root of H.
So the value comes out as 0.111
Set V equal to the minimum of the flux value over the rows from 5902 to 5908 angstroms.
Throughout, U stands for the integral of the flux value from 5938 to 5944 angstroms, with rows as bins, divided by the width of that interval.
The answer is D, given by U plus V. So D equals 1.26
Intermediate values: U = 0.60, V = 0.6615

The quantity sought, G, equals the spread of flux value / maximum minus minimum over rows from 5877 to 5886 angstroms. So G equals 0.056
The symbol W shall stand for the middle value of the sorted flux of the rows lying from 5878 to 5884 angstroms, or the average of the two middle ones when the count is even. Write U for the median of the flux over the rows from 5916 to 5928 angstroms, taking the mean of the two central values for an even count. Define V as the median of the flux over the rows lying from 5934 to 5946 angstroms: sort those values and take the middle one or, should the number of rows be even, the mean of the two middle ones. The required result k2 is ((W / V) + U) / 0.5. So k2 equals 3.36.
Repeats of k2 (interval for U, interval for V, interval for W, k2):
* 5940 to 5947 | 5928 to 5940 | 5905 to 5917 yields 3.27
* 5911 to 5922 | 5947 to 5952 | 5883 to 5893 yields 3.12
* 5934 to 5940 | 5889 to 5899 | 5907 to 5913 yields 3.25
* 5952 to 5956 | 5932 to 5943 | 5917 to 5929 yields 3.43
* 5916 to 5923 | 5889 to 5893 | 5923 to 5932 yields 3.43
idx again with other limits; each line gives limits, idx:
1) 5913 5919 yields 0.6855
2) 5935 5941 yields 0.6442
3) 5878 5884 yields 0.6546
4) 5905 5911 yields 0.7214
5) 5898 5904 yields 0.7304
